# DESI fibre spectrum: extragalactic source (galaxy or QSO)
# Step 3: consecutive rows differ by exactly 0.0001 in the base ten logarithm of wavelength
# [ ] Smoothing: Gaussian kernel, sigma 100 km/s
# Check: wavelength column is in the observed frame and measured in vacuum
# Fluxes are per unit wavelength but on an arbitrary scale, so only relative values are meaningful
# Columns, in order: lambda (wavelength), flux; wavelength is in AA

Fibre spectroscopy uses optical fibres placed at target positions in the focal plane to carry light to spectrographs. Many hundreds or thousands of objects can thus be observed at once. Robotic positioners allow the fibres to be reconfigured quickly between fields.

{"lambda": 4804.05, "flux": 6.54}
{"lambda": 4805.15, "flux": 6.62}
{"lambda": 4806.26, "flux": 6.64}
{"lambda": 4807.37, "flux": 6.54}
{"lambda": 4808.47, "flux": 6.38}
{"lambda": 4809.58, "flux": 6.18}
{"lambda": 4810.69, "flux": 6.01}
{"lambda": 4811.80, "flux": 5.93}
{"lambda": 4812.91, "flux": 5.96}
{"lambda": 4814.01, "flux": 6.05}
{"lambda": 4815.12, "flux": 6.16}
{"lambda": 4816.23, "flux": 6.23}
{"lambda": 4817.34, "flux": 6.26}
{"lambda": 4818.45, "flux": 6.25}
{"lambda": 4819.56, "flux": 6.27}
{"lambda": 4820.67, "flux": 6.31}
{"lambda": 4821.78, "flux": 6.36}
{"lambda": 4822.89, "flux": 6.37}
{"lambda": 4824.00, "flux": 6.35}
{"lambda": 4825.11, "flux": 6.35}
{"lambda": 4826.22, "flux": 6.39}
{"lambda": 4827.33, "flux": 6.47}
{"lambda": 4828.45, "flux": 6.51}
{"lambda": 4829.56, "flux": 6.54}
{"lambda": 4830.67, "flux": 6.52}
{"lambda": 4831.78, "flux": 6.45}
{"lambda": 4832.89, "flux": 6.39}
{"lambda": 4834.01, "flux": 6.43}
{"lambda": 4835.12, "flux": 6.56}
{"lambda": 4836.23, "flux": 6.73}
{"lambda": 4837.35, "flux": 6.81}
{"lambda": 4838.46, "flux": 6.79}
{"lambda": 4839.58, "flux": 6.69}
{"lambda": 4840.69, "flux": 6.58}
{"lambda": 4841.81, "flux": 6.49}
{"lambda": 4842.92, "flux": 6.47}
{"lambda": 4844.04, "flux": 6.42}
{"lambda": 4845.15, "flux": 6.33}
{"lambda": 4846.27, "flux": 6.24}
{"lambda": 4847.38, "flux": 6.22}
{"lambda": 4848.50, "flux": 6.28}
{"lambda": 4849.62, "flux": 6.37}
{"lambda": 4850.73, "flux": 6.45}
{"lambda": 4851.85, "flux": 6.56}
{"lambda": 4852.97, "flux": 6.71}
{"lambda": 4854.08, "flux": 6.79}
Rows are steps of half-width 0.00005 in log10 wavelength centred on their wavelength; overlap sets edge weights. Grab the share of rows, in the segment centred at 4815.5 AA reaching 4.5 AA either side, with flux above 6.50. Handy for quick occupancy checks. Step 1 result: 0.0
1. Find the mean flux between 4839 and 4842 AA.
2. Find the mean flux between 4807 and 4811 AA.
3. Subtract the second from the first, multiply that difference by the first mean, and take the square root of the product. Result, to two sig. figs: 1.4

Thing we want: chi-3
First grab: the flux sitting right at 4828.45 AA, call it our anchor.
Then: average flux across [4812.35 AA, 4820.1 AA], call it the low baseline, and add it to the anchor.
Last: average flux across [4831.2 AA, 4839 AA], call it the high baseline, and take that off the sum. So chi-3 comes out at 6.08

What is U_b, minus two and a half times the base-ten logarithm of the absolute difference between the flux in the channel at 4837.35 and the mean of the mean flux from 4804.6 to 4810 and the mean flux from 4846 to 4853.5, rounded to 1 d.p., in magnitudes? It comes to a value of 1.1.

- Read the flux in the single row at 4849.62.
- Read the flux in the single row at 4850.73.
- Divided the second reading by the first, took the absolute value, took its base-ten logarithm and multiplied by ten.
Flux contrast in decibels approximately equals 0.05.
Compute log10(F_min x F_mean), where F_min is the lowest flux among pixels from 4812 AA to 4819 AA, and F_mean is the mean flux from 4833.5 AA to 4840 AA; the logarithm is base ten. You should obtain 1.60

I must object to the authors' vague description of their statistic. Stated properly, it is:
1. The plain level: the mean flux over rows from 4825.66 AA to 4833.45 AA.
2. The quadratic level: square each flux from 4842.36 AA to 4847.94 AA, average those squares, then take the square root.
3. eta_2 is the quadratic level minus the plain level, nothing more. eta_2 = -0.130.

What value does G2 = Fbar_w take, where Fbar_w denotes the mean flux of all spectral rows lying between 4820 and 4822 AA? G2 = 6.33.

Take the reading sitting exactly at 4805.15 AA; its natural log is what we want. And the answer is 1.89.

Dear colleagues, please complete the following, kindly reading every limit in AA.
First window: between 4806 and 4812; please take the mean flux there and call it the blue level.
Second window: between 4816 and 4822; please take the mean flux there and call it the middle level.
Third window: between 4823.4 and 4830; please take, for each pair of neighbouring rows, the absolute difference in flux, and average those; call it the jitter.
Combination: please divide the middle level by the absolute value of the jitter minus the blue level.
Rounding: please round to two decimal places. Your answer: 1.01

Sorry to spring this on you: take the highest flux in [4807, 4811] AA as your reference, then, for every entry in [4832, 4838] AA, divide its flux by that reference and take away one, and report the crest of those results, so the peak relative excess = 0.04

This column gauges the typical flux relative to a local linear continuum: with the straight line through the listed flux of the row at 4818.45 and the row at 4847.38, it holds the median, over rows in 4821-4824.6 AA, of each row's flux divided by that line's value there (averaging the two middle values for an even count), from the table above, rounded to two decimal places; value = 1.02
